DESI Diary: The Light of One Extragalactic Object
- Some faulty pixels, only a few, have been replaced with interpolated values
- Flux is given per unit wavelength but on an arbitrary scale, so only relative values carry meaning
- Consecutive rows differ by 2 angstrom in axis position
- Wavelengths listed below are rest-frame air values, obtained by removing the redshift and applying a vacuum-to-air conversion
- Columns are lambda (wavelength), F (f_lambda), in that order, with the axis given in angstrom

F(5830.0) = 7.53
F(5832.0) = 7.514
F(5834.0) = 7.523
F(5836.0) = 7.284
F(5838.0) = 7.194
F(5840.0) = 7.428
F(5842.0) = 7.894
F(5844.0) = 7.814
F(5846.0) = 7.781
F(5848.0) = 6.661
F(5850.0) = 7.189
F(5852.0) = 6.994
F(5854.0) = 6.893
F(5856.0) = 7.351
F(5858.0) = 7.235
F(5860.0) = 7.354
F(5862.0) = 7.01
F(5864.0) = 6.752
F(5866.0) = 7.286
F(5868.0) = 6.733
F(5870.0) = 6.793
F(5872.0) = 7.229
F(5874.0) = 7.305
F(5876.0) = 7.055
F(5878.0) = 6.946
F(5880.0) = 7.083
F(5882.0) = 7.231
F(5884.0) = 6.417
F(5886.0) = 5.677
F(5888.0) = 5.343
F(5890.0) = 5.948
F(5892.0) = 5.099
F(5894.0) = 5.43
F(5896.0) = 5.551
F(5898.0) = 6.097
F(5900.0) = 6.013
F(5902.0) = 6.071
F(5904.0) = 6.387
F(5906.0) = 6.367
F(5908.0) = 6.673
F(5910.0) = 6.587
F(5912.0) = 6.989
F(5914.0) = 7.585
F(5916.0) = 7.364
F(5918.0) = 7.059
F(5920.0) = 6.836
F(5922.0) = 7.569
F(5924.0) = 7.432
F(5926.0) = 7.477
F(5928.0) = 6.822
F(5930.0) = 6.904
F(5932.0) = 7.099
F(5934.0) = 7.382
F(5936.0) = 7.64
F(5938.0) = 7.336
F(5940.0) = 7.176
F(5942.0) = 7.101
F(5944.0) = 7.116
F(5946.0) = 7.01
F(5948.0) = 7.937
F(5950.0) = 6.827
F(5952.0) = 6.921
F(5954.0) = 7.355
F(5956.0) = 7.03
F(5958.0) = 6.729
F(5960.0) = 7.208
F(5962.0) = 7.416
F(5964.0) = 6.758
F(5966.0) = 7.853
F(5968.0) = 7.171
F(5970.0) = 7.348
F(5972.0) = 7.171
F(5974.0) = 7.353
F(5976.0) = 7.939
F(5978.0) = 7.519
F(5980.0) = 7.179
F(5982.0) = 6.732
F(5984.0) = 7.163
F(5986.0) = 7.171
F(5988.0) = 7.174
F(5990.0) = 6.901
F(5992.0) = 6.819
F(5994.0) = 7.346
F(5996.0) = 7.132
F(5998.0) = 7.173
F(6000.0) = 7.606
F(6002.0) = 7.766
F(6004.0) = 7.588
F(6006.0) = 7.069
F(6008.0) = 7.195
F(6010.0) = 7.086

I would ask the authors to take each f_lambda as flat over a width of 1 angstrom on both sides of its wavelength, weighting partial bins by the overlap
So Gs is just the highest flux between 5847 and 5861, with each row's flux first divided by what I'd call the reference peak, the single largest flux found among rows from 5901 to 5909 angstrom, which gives 1.10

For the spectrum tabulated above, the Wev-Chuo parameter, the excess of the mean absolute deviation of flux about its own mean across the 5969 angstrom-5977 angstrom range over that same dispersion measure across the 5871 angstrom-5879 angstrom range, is 0.11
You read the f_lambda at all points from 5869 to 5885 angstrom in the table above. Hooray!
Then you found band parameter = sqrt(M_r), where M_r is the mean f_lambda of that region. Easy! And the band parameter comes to 2.65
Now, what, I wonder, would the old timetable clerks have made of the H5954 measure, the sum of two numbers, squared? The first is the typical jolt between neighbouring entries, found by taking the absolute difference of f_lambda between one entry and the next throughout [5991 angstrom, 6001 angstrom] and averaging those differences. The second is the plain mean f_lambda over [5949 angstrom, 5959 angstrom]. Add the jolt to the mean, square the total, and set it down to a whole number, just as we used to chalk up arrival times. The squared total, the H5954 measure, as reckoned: 53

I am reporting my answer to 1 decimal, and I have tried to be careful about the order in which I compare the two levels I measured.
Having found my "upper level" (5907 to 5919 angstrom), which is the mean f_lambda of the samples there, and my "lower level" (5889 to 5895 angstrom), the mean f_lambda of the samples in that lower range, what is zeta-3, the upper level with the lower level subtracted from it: 1.6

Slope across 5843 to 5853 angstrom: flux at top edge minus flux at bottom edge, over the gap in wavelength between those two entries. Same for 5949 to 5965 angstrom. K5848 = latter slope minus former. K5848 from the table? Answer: 0.10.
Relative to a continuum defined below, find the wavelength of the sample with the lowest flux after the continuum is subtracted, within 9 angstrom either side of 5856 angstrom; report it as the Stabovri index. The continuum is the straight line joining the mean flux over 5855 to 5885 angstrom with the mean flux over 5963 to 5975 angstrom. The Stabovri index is 5848.0 angstrom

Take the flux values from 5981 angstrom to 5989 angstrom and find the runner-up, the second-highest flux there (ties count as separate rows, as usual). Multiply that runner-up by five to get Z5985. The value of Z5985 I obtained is 35.9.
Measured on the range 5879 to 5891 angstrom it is 35.4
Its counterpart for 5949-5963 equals 36.8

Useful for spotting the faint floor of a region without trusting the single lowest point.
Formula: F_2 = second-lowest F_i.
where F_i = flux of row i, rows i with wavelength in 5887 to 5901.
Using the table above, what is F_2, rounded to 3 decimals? 5.343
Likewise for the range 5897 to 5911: 6.071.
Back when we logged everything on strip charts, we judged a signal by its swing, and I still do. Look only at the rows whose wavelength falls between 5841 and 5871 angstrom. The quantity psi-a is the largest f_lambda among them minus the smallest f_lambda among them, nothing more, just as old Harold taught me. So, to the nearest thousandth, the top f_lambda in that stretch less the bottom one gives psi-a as 1.233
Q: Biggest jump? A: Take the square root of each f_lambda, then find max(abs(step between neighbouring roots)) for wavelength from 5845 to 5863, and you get 0.21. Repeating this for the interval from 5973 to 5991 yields 0.11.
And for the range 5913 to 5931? 0.14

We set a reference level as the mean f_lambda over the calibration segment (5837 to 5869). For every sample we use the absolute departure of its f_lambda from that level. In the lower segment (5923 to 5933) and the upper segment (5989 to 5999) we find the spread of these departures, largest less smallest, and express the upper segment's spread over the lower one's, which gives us 1.3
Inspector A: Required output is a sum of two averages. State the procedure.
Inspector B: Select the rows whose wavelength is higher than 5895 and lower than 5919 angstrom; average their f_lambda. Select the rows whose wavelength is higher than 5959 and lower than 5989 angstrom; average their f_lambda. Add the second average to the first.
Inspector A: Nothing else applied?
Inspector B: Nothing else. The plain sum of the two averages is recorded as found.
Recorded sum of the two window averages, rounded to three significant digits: 13.8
